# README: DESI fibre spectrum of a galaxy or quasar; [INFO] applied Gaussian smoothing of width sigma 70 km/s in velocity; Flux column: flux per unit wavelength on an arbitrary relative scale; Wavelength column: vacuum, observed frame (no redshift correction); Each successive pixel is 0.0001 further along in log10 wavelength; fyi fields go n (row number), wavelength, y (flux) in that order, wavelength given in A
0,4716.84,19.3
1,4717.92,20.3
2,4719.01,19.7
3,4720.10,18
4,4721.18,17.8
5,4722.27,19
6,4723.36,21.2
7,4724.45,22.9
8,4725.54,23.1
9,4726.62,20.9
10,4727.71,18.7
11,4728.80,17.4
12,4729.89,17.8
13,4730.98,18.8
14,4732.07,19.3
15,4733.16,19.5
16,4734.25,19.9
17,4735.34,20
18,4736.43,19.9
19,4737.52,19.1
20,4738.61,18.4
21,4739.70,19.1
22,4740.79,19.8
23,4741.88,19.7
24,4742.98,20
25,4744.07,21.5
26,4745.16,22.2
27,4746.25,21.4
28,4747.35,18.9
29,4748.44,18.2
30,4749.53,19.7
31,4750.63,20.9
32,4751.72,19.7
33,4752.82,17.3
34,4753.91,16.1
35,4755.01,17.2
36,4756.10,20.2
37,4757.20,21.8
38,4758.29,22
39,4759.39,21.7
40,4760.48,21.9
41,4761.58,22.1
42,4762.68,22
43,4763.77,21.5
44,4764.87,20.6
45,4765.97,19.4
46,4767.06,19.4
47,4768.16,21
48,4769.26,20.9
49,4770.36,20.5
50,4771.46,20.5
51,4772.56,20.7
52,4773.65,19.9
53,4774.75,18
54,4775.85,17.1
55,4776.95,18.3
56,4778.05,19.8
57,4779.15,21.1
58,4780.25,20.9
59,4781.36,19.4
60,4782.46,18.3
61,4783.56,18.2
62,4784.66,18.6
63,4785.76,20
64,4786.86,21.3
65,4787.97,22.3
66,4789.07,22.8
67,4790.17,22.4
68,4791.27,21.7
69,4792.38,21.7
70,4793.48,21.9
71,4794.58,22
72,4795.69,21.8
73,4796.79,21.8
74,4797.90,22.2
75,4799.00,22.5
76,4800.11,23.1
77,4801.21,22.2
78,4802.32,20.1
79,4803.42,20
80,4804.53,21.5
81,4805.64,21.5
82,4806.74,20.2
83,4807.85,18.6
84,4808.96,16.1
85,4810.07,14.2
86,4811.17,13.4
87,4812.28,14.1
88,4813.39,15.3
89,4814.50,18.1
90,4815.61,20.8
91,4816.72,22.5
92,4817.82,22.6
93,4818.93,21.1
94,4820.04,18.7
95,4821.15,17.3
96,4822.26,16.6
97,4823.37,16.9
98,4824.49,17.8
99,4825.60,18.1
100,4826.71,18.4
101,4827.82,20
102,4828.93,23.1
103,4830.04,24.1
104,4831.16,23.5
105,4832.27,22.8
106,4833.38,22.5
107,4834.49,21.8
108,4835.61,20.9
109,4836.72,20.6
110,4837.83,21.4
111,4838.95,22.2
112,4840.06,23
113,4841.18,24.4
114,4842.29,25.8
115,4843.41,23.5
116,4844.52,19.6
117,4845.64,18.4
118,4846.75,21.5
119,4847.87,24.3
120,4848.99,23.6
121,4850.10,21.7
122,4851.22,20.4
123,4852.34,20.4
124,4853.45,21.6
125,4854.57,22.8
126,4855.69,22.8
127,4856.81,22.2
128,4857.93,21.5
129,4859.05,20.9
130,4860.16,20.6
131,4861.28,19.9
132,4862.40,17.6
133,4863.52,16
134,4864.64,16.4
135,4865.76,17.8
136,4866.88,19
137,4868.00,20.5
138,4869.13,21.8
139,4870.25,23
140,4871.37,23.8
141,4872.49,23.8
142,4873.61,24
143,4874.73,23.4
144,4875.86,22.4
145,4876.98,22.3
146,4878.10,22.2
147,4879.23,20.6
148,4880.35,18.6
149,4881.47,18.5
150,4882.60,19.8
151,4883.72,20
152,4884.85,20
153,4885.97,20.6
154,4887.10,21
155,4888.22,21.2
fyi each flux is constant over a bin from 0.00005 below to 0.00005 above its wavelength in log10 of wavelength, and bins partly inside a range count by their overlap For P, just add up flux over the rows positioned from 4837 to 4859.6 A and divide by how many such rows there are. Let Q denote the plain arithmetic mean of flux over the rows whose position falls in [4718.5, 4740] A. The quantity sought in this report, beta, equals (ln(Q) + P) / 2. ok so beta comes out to 12.5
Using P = 22.1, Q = 19.5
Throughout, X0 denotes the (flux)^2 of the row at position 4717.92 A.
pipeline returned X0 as 412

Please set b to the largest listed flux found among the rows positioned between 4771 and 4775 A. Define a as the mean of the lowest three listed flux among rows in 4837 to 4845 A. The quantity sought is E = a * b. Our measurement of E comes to 436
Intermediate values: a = 21.1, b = 20.7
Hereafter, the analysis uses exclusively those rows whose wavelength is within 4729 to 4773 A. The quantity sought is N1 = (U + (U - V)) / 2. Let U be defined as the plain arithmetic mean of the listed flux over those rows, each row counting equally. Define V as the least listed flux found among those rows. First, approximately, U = 20.0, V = 16.1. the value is 12.0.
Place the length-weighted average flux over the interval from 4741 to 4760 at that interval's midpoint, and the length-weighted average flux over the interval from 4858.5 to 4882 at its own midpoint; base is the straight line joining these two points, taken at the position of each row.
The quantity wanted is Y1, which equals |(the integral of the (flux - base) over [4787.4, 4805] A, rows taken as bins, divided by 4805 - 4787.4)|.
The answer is 1.7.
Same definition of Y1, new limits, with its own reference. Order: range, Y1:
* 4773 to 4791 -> 0.2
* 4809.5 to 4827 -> 2.5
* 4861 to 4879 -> 0.2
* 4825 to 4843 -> 1.6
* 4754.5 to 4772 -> 0.8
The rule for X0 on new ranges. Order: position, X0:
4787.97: 497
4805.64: 462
